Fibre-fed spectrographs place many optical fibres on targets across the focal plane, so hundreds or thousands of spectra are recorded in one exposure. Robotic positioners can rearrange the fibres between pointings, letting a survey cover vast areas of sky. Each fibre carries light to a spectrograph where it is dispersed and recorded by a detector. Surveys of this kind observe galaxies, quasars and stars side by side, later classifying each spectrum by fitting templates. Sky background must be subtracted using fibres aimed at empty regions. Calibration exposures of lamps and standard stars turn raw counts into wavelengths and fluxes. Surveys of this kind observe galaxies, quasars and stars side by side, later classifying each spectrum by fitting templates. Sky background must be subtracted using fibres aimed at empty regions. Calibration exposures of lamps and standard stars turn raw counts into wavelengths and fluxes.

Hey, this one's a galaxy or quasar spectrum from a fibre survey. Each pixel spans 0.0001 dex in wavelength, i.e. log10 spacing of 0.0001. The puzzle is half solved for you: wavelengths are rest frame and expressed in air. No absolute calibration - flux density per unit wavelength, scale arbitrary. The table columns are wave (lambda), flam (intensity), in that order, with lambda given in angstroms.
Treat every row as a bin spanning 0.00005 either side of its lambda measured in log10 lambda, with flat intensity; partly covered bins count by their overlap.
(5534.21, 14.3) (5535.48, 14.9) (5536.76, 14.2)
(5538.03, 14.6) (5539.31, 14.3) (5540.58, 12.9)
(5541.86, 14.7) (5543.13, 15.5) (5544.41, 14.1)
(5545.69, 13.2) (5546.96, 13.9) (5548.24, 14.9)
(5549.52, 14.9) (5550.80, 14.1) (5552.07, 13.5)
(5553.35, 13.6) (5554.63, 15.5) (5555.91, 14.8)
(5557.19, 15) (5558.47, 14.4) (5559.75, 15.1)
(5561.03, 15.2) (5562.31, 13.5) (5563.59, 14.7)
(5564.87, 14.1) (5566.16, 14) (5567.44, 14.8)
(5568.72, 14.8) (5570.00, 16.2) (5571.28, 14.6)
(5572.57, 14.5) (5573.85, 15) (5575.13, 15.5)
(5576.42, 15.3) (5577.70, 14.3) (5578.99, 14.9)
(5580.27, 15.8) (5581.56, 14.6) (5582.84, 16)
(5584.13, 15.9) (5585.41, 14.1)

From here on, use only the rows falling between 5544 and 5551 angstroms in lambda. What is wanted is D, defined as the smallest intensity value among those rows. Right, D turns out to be 13.2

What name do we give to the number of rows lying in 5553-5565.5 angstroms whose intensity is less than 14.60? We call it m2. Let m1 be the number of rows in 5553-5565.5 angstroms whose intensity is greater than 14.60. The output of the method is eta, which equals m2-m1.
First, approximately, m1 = 6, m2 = 4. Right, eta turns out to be -2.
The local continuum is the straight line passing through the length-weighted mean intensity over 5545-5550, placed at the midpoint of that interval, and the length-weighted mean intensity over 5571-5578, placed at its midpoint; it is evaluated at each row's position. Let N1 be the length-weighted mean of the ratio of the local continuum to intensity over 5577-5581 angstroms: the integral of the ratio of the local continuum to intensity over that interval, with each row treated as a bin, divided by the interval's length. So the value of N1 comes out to 1.003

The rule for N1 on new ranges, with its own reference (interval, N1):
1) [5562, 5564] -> 1.036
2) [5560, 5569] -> 1.014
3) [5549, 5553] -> 1.016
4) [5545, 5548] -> 1.034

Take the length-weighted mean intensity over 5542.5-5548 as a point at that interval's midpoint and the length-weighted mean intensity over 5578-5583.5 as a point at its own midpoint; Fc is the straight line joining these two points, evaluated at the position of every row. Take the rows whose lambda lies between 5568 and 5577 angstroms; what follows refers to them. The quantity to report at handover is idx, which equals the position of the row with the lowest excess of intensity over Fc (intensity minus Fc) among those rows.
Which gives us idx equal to 5572.57 angstroms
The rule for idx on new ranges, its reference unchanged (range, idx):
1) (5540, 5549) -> 5540.58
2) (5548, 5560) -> 5552.07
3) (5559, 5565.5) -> 5562.31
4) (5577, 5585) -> 5577.70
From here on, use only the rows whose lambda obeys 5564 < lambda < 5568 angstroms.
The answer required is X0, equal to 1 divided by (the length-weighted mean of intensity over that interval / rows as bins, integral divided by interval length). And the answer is 0.0700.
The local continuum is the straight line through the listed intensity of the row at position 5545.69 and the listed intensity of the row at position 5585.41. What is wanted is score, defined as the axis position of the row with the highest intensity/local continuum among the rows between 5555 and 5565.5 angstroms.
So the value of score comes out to 5561.03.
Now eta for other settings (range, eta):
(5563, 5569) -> -1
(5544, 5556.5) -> 2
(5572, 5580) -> -2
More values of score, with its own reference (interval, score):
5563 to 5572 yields 5570.00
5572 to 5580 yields 5575.13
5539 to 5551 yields 5543.13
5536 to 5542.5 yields 5541.86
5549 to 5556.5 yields 5554.63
